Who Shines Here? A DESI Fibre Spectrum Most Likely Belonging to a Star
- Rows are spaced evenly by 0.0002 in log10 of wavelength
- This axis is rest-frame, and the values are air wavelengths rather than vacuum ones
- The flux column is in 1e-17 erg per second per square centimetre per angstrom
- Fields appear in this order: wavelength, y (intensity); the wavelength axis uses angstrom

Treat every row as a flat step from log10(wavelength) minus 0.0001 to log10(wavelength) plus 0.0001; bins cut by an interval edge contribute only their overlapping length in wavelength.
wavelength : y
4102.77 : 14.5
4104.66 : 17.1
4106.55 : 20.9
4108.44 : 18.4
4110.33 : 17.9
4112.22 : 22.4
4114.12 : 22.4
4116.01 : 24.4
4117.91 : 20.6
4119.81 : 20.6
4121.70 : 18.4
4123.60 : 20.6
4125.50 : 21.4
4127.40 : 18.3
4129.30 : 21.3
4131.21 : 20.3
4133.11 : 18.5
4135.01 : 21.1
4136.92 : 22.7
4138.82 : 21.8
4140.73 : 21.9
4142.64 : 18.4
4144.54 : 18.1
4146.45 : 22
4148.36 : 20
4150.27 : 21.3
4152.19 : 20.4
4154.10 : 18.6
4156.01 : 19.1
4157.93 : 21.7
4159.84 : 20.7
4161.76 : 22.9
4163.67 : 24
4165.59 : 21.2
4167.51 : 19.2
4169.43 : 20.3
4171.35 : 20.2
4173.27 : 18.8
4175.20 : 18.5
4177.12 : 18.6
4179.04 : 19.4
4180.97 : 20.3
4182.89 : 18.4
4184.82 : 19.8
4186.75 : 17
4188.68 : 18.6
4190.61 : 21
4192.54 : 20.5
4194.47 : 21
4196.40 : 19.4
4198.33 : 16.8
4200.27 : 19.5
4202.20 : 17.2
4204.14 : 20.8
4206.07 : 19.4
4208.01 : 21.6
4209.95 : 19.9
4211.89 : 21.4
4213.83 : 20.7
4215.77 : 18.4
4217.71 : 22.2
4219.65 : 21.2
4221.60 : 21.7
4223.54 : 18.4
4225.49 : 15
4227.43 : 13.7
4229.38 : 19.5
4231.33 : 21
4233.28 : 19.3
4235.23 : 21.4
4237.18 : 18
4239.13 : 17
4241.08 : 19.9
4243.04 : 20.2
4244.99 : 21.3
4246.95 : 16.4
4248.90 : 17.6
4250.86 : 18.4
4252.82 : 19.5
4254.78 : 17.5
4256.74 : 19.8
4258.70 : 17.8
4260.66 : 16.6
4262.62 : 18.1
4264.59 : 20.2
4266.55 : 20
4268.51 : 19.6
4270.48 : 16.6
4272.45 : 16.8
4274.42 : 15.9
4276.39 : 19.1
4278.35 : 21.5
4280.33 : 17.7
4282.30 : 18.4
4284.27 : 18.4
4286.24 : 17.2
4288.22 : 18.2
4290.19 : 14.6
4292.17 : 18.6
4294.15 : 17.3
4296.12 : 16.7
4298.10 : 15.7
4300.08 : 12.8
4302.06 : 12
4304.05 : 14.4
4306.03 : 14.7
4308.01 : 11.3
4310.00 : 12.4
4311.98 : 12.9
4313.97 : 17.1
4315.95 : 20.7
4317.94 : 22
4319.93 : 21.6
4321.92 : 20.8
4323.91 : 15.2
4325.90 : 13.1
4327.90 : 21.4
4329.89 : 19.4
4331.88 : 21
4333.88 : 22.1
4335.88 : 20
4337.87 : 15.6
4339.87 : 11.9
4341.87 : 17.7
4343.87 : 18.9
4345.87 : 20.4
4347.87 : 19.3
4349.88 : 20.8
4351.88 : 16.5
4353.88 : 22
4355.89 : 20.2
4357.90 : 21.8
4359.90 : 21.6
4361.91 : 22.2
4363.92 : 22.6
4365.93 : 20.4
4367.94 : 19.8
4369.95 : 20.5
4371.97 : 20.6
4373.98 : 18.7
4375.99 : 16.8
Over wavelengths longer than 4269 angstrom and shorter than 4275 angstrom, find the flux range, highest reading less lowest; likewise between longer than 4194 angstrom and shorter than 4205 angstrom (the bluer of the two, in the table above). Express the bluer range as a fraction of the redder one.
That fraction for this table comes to 4.7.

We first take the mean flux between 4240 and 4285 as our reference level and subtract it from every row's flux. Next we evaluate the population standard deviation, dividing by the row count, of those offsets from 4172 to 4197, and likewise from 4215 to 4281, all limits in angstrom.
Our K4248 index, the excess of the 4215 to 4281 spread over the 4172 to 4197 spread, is 0.9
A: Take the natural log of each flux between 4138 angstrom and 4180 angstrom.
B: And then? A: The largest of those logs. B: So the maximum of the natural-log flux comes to 3.18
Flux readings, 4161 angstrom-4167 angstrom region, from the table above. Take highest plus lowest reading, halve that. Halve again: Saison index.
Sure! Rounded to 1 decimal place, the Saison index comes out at 11.3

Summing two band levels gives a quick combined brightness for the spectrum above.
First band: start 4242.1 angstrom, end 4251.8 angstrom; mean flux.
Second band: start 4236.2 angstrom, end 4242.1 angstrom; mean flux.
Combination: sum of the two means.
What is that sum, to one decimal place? 37.1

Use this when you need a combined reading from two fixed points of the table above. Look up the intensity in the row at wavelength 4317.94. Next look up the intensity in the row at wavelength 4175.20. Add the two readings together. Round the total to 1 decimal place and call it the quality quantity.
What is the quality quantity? 40.5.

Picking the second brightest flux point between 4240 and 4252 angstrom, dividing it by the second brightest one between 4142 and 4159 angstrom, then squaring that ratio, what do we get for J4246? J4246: 0.87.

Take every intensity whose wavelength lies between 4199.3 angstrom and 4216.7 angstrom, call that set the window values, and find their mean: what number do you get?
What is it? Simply 19.9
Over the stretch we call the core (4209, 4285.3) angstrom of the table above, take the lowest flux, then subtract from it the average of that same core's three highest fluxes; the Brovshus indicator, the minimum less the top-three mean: -8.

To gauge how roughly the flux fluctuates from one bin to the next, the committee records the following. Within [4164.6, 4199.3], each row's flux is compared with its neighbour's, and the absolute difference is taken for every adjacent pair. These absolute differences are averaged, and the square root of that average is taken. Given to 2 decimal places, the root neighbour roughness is 1.14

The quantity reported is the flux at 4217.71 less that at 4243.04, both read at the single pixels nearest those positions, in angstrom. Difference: 2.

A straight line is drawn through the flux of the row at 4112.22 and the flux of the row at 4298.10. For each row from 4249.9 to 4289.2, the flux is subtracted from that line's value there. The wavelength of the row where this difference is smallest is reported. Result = 4278.35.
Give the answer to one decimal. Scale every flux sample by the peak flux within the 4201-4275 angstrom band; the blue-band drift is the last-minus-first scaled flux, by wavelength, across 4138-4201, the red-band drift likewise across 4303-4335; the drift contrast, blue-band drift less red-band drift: -0.5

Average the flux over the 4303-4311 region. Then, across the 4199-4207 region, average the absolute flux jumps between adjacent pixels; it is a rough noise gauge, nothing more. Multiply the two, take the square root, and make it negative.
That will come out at -5.7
